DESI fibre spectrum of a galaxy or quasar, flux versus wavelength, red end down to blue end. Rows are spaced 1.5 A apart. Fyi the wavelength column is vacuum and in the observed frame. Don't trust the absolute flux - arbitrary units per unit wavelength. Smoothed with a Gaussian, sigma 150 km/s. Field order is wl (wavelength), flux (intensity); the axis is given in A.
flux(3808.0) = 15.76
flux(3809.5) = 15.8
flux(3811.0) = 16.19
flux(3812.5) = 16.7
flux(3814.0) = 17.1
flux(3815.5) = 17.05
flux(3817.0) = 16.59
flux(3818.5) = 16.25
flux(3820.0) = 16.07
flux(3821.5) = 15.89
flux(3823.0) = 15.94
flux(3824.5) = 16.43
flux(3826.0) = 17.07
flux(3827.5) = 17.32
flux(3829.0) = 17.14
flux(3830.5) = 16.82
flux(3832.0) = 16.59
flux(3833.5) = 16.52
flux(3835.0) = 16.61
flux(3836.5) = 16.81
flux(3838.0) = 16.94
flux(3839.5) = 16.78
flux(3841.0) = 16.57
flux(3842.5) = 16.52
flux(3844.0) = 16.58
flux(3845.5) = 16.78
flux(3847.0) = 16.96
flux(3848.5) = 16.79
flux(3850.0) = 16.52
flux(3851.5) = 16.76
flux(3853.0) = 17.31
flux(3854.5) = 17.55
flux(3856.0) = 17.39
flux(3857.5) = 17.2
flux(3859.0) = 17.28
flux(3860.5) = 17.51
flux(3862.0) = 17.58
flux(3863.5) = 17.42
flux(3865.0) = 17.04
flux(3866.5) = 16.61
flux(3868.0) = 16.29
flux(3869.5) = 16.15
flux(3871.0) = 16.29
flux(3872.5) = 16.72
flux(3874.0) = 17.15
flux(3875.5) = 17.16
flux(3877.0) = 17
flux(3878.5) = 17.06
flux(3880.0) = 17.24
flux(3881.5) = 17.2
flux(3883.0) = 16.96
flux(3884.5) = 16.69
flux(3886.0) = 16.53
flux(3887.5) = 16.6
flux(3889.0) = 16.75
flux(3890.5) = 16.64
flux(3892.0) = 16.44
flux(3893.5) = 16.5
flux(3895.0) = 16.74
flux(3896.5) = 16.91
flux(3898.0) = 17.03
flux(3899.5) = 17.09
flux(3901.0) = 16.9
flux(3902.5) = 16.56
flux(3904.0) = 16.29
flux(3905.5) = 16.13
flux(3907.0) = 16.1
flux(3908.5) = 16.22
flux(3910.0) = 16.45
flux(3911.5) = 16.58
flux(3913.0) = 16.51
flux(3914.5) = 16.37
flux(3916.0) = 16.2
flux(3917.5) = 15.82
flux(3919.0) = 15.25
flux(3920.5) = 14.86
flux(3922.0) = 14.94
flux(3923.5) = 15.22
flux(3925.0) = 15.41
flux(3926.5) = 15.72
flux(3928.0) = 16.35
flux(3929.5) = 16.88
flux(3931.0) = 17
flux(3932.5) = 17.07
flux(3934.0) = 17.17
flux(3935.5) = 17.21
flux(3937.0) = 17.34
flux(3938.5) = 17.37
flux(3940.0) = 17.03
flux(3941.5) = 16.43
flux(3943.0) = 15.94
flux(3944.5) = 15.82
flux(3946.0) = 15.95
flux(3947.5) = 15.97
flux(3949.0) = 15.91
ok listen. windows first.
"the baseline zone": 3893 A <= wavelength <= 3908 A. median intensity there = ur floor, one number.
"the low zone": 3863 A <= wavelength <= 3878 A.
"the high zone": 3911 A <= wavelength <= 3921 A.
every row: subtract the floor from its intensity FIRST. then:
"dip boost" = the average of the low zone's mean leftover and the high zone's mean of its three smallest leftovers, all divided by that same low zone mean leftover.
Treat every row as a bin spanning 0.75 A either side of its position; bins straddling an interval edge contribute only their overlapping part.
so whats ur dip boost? -5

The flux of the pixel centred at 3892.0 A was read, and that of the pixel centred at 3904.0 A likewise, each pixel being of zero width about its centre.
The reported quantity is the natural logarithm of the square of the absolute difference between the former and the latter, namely -3.8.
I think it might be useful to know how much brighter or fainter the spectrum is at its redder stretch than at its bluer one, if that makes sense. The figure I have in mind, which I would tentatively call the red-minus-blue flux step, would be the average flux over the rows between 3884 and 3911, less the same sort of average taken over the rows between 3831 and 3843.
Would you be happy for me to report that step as -0.1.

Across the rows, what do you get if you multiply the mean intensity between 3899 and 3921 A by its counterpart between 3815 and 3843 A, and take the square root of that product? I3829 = 16.4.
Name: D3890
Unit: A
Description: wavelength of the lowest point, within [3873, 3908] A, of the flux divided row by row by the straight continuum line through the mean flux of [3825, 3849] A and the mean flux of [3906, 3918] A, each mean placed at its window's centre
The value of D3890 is 3907.0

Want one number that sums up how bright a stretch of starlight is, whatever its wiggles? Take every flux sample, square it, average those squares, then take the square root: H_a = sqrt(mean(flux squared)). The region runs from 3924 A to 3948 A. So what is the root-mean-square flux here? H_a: 16.6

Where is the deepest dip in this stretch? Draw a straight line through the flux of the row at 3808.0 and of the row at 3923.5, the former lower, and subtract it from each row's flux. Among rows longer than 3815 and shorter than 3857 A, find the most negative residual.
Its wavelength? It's 3821.5 A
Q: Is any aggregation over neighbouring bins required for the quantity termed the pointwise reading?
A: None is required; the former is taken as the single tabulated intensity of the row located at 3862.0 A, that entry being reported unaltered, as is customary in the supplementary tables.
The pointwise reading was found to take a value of 17.58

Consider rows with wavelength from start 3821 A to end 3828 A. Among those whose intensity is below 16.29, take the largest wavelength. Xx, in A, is 3823.0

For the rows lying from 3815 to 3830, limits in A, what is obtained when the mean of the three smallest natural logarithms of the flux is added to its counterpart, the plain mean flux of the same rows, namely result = 19.3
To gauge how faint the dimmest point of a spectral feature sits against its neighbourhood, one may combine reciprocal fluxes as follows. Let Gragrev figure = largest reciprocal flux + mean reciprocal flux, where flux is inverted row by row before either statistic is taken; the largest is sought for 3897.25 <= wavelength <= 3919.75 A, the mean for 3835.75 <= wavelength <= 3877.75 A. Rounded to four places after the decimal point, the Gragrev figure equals 0.1247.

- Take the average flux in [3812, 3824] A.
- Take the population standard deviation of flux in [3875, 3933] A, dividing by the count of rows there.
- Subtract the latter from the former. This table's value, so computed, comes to 15.8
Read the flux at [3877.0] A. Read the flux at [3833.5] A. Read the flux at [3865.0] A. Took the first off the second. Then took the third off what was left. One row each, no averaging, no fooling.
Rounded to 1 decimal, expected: -17.5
